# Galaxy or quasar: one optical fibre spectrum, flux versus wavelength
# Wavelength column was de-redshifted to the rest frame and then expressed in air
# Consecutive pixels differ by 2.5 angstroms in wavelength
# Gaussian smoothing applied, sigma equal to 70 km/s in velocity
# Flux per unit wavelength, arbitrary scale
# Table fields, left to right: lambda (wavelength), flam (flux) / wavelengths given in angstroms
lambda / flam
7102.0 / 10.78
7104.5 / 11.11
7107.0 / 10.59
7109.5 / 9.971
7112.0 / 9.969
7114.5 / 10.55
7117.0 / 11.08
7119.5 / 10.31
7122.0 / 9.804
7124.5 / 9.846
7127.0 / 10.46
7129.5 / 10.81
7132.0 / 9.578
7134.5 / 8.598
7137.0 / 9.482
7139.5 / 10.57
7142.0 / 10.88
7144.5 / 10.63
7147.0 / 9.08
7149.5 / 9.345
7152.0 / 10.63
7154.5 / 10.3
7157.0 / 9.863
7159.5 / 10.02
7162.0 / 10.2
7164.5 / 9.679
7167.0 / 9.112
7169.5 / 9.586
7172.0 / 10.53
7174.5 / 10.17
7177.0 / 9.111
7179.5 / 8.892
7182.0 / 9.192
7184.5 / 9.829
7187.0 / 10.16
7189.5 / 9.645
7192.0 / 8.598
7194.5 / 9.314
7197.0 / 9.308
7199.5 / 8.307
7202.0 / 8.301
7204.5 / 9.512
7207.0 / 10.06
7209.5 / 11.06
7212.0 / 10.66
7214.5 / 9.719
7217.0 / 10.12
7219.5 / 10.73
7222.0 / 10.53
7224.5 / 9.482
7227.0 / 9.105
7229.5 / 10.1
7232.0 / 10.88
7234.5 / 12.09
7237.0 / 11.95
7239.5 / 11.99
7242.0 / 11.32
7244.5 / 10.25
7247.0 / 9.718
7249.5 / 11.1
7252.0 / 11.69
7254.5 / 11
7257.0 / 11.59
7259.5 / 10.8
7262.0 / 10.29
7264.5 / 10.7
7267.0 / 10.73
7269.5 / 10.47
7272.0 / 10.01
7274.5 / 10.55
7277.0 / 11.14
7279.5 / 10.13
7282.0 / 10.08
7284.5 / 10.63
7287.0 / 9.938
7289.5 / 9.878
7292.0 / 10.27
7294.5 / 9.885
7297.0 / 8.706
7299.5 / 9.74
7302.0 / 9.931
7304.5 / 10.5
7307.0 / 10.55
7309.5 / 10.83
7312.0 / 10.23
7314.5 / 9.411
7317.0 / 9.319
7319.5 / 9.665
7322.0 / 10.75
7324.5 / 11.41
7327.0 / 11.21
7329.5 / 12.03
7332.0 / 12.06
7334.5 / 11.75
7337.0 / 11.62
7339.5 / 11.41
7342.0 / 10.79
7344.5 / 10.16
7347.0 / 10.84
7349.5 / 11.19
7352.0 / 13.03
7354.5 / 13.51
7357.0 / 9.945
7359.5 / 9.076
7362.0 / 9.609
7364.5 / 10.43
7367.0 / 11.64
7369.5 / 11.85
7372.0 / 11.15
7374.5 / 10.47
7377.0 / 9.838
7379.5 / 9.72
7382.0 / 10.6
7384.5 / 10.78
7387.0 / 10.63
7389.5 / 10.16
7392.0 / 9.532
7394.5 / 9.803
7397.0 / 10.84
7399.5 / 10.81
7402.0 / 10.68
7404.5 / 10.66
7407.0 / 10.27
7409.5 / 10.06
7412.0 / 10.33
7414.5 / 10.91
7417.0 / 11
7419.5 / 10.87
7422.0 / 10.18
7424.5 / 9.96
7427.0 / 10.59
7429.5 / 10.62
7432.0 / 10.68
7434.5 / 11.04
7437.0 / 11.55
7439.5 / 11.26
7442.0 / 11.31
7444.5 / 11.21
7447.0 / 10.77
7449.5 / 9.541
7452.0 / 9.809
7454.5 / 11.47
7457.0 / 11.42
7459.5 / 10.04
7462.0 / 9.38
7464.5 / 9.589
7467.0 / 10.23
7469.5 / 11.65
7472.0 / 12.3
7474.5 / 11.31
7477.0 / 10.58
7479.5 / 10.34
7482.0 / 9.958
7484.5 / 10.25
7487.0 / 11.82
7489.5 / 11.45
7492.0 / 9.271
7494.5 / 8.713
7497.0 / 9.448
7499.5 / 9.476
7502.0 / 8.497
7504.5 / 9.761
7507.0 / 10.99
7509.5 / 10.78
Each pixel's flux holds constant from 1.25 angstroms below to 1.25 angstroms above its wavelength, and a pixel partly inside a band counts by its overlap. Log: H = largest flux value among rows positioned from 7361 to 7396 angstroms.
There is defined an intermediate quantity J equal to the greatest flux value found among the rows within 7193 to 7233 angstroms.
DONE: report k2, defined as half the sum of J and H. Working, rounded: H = 11.85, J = 11.06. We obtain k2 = 11.5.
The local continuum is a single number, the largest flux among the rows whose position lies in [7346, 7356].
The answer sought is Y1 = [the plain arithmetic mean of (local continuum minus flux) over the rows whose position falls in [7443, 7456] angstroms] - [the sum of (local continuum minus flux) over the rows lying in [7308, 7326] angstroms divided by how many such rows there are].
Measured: -0.3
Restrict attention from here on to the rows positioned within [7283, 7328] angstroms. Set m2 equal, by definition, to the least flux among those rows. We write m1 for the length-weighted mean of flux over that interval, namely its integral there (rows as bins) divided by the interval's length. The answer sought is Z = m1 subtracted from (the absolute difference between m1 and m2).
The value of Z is -8.7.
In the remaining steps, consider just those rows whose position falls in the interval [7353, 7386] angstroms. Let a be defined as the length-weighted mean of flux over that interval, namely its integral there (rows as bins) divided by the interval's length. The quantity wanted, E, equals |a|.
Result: 10.7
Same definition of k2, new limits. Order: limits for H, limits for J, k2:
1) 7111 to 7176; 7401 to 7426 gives 11.0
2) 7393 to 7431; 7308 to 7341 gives 11.5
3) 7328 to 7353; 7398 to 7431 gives 12.0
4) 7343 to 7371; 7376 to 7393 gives 12.1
